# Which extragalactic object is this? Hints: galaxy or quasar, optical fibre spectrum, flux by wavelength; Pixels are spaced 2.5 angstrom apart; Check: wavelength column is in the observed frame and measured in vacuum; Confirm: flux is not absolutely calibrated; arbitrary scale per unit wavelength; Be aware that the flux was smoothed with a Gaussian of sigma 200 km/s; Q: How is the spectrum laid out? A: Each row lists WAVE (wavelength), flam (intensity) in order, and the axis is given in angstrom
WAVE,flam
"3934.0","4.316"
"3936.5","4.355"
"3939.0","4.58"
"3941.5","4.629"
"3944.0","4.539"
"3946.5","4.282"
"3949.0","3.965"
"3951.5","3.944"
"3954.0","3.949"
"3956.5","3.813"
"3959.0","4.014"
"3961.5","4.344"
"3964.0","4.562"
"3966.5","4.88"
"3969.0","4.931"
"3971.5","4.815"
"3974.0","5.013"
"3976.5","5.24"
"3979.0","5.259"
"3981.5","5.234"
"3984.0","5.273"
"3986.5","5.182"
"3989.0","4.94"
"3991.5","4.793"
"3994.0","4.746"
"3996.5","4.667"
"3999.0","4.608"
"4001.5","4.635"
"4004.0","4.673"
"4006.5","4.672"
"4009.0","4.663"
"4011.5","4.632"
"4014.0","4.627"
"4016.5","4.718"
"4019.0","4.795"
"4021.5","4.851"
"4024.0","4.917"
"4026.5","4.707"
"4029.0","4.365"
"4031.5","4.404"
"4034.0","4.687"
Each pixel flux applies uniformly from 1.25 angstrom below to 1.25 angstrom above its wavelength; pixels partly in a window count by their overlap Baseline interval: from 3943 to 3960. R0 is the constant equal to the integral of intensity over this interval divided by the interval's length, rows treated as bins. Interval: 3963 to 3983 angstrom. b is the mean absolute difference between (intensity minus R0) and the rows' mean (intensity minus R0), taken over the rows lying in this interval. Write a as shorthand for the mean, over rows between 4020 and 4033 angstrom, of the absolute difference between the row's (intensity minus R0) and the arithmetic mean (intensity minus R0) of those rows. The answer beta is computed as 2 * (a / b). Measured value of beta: 2.2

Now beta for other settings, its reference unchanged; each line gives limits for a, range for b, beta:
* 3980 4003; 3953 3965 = 1.8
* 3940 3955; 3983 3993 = 2.9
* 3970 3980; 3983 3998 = 1.7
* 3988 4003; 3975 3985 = 13.1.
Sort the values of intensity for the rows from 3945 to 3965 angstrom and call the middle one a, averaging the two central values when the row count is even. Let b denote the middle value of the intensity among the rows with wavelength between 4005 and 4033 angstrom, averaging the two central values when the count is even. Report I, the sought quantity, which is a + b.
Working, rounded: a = 4.0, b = 4.67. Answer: 8.7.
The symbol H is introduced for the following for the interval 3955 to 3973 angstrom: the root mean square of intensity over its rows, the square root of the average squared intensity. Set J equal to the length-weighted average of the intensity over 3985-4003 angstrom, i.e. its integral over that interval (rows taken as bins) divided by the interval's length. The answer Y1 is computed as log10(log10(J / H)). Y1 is -1.5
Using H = 4.50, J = 4.80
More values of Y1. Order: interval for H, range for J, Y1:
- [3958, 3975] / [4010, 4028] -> -2.1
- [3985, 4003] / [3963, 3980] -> -1.8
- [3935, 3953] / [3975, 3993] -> -1.1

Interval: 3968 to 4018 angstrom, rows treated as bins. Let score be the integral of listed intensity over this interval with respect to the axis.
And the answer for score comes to 243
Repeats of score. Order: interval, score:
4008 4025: 81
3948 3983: 160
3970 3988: 93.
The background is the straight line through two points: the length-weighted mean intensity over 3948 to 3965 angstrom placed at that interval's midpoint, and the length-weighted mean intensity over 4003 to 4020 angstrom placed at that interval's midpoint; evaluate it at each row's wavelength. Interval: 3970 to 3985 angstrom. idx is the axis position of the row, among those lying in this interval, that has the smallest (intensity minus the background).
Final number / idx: 3971.5 angstrom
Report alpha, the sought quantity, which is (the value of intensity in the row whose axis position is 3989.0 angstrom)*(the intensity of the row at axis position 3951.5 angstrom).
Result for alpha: 19.5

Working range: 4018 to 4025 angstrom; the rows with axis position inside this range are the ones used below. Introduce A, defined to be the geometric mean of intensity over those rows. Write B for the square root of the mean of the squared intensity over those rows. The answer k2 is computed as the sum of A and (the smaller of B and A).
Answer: 9.7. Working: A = 4.85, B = 4.9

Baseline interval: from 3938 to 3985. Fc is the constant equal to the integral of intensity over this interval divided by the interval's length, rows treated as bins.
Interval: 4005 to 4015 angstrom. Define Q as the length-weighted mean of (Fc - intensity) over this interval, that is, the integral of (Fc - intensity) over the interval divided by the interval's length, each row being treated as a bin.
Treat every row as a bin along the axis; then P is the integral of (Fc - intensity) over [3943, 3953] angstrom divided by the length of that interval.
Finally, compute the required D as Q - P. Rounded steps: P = 0.42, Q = -0.060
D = -0.48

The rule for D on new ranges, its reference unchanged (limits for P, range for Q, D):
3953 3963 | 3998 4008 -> -0.60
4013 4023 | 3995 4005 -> 0.11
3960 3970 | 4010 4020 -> -0.03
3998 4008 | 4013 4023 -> -0.11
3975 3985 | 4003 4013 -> 0.59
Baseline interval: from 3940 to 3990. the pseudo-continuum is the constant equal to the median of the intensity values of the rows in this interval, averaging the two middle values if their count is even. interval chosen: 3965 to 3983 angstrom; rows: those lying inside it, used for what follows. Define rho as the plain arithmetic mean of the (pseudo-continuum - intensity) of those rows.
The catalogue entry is -0.331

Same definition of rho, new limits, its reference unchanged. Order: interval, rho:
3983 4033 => -0.021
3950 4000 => 0.012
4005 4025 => -0.012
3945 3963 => 0.678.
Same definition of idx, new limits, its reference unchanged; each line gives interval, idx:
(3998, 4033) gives 4029.0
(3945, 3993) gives 3956.5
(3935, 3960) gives 3956.5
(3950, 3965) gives 3956.5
